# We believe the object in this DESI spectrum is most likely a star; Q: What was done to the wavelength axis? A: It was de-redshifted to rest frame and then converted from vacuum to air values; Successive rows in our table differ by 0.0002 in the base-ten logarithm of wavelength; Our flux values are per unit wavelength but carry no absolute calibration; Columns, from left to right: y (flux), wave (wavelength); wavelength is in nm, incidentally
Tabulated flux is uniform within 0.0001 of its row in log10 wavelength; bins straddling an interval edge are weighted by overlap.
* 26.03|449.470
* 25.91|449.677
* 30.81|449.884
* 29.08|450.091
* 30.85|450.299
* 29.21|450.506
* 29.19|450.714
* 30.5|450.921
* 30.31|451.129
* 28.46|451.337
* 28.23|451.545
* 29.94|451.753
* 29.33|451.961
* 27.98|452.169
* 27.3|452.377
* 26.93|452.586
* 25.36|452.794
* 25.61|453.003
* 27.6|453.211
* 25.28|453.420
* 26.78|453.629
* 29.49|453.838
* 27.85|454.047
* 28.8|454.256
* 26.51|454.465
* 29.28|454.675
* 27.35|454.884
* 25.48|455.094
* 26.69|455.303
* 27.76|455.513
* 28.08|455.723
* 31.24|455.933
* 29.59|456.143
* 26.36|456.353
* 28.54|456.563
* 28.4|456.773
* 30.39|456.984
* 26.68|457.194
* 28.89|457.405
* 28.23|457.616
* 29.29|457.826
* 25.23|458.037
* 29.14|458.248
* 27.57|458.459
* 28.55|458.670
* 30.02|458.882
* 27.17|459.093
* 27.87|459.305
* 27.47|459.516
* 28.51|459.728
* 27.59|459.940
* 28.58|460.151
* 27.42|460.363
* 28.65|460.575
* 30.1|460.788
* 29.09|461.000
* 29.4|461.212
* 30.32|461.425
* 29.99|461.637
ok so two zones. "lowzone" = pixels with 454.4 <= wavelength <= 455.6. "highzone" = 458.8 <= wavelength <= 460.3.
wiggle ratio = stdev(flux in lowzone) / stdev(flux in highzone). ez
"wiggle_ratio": 1.3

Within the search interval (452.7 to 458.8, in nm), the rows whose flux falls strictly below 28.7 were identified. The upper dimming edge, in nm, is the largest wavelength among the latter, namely 458.670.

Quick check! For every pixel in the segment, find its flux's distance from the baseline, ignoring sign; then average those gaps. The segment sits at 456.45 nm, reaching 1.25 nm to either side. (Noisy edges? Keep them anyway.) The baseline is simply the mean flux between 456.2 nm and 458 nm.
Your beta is 1.1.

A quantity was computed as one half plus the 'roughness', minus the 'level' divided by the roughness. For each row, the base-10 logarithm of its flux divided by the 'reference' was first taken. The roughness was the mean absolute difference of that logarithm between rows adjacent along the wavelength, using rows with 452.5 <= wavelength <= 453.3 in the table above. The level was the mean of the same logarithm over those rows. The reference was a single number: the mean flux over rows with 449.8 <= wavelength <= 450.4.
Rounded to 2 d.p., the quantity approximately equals 3.37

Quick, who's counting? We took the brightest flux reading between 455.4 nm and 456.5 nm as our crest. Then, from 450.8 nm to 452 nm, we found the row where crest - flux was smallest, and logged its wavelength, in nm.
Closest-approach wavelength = 450.921 nm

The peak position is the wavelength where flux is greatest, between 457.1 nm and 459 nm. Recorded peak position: 458.882 nm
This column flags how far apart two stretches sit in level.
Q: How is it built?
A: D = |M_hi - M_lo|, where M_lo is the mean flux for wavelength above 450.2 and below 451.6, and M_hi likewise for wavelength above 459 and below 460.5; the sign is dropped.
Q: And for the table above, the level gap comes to 1.7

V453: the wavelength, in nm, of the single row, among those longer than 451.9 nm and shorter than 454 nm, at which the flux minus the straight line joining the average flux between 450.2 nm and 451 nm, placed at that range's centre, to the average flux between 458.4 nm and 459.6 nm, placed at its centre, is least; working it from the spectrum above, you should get 452.794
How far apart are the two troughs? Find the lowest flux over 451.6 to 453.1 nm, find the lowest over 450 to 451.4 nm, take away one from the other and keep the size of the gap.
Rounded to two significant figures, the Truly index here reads 3.1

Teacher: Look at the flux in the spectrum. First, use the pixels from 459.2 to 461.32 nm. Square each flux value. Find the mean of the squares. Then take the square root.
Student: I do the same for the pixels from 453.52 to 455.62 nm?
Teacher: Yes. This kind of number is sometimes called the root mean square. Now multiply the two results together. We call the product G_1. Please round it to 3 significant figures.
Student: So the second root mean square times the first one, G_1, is 787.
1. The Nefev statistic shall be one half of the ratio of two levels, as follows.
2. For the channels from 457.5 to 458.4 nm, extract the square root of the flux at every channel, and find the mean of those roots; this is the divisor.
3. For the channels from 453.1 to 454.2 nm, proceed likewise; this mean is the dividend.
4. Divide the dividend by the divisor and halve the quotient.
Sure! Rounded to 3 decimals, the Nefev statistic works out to 0.495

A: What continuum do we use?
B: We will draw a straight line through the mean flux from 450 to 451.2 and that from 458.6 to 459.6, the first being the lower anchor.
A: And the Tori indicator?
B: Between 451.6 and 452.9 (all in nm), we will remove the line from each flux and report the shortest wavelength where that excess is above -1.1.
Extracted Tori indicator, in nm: 451.753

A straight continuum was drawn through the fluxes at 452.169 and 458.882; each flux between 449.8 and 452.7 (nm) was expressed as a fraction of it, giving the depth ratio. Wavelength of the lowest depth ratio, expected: 452.586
